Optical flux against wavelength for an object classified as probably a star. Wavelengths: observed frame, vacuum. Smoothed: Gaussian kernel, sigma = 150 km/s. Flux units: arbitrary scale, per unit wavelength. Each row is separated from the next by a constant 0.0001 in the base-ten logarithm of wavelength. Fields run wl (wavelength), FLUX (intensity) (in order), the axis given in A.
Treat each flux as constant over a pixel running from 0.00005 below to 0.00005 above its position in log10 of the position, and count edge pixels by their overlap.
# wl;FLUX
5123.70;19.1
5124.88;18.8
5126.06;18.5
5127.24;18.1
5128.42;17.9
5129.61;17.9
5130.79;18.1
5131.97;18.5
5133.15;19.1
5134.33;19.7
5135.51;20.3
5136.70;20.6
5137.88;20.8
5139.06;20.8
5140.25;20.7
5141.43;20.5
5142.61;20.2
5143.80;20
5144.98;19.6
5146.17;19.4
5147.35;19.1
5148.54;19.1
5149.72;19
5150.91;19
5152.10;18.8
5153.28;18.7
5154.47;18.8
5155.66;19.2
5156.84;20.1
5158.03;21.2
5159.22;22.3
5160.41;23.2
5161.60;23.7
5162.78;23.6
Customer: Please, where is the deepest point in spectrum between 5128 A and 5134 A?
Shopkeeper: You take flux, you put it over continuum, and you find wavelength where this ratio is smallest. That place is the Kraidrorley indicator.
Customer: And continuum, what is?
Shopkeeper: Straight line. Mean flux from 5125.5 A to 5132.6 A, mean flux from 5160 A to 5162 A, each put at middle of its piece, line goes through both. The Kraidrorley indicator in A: 5129.61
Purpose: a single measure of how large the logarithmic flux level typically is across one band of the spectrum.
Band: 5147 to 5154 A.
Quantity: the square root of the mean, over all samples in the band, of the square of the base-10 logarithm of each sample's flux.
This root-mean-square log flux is 1.28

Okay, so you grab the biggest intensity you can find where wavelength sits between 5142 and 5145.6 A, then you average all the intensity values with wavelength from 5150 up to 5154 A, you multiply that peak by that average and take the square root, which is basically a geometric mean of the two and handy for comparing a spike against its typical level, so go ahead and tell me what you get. 19.5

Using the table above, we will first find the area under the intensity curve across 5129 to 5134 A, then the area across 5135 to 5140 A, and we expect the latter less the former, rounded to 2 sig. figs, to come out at 11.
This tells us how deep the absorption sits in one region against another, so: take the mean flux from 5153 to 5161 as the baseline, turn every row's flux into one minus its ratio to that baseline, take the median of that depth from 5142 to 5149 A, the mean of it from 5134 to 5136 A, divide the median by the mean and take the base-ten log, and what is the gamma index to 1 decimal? 0.3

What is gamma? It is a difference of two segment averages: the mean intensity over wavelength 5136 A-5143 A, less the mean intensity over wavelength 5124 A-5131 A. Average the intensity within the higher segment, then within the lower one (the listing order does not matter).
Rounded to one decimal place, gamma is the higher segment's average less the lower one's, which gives 2.4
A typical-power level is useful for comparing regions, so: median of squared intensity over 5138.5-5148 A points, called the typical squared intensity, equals 404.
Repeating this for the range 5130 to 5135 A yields 354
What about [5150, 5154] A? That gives 353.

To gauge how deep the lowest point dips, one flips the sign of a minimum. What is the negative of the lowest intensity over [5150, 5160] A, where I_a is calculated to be -18.7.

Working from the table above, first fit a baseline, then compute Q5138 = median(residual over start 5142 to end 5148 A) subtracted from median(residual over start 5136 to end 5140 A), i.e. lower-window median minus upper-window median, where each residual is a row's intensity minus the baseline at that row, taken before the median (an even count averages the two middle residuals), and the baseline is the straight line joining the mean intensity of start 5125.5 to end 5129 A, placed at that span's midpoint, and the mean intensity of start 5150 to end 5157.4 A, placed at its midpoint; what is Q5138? 1.4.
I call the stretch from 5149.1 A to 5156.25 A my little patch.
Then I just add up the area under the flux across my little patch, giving 135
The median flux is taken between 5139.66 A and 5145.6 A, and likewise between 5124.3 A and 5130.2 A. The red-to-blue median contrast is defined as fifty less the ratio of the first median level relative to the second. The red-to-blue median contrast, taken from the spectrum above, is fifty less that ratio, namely 48.9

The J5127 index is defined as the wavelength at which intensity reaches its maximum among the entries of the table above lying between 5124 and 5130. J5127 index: 5124.88 A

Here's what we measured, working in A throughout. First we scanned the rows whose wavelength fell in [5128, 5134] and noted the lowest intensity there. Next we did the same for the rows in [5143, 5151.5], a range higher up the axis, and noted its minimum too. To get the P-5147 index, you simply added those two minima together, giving 36.9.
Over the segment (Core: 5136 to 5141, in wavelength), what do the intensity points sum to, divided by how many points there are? 20.7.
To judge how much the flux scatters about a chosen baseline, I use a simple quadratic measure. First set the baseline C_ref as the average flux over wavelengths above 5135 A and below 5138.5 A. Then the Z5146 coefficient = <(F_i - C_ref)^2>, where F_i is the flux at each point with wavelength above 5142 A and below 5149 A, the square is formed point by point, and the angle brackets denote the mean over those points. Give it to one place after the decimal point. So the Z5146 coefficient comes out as 1.2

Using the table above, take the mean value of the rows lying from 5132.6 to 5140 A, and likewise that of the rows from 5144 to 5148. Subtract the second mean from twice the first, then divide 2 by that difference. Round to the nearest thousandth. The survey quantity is 0.095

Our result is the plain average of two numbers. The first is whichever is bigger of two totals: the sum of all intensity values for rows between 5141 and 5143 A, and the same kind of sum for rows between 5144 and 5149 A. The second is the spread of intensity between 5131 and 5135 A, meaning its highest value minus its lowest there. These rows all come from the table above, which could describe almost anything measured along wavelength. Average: 39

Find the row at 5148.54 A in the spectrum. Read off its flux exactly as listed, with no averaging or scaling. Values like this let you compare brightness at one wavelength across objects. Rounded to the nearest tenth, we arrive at 19.1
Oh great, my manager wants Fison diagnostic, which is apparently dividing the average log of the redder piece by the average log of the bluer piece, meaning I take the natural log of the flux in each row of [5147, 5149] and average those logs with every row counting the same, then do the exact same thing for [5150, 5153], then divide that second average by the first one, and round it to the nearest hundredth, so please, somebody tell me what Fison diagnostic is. 1.00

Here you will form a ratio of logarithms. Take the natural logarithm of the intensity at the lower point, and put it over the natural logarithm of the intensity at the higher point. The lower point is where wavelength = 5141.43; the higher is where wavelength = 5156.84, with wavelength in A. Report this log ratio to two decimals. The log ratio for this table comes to 1.01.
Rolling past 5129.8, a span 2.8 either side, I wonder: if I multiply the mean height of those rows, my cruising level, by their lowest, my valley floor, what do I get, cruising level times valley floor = 324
